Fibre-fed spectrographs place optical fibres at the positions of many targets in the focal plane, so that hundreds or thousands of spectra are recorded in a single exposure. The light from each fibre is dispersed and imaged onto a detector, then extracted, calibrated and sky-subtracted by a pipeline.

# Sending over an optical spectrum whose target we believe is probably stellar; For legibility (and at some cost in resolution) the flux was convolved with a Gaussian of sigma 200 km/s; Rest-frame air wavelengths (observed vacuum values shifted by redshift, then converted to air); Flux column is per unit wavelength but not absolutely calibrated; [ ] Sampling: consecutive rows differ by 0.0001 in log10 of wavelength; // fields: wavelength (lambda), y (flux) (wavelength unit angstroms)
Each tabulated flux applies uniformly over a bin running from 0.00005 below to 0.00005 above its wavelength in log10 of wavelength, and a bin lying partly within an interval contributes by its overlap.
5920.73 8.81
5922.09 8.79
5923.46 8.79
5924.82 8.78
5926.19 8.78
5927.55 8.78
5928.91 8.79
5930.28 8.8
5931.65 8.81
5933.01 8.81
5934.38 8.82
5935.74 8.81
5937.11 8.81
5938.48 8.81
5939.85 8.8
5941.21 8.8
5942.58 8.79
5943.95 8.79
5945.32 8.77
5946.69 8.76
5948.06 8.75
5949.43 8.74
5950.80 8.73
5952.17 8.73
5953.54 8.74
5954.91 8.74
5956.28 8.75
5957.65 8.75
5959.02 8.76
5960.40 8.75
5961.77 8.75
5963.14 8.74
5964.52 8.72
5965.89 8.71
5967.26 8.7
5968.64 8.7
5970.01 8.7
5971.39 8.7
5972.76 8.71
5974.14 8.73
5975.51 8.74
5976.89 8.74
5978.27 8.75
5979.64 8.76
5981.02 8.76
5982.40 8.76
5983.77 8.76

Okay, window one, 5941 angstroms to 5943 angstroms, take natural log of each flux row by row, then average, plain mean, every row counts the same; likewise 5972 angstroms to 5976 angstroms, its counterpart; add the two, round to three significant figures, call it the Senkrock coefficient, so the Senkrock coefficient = 4.34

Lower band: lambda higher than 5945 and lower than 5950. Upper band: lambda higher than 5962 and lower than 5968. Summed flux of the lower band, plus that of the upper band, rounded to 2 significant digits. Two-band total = 70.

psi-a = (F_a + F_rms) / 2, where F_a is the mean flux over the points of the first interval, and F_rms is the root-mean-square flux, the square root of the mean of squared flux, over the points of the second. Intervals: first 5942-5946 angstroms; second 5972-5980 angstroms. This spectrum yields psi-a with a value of 8.76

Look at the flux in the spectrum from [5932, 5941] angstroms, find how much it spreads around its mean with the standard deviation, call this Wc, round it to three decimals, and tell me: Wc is 0.006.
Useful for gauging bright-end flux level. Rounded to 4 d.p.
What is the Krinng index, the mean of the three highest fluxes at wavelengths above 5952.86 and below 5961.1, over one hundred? 0.0875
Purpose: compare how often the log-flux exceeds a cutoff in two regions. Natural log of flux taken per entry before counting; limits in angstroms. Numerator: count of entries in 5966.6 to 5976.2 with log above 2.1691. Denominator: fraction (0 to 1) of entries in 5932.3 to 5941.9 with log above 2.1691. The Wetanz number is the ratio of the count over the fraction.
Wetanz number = 0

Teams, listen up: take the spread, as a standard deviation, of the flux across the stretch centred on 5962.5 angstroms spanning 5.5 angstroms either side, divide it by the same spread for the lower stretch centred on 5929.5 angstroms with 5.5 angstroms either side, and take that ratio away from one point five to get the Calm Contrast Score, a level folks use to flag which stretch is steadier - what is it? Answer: 0.1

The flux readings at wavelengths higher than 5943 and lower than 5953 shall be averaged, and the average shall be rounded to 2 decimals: 8.75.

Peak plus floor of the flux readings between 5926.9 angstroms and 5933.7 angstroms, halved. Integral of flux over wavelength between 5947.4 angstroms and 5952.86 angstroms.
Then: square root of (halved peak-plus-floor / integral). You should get 0.43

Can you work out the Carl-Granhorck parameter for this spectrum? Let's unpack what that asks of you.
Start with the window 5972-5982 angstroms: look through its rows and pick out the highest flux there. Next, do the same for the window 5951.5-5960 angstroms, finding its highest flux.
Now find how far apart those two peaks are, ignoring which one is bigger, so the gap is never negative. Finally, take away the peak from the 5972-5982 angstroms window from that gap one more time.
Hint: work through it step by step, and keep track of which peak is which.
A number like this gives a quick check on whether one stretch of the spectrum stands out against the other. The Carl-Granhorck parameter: -8.76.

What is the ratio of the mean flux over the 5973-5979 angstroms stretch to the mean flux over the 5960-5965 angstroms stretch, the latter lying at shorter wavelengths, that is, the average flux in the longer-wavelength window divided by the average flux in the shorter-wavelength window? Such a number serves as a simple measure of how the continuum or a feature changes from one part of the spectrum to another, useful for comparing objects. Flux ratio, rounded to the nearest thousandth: 1.000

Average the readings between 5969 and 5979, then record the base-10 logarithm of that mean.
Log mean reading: 0.941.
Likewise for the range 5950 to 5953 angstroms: 0.941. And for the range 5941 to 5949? 0.943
